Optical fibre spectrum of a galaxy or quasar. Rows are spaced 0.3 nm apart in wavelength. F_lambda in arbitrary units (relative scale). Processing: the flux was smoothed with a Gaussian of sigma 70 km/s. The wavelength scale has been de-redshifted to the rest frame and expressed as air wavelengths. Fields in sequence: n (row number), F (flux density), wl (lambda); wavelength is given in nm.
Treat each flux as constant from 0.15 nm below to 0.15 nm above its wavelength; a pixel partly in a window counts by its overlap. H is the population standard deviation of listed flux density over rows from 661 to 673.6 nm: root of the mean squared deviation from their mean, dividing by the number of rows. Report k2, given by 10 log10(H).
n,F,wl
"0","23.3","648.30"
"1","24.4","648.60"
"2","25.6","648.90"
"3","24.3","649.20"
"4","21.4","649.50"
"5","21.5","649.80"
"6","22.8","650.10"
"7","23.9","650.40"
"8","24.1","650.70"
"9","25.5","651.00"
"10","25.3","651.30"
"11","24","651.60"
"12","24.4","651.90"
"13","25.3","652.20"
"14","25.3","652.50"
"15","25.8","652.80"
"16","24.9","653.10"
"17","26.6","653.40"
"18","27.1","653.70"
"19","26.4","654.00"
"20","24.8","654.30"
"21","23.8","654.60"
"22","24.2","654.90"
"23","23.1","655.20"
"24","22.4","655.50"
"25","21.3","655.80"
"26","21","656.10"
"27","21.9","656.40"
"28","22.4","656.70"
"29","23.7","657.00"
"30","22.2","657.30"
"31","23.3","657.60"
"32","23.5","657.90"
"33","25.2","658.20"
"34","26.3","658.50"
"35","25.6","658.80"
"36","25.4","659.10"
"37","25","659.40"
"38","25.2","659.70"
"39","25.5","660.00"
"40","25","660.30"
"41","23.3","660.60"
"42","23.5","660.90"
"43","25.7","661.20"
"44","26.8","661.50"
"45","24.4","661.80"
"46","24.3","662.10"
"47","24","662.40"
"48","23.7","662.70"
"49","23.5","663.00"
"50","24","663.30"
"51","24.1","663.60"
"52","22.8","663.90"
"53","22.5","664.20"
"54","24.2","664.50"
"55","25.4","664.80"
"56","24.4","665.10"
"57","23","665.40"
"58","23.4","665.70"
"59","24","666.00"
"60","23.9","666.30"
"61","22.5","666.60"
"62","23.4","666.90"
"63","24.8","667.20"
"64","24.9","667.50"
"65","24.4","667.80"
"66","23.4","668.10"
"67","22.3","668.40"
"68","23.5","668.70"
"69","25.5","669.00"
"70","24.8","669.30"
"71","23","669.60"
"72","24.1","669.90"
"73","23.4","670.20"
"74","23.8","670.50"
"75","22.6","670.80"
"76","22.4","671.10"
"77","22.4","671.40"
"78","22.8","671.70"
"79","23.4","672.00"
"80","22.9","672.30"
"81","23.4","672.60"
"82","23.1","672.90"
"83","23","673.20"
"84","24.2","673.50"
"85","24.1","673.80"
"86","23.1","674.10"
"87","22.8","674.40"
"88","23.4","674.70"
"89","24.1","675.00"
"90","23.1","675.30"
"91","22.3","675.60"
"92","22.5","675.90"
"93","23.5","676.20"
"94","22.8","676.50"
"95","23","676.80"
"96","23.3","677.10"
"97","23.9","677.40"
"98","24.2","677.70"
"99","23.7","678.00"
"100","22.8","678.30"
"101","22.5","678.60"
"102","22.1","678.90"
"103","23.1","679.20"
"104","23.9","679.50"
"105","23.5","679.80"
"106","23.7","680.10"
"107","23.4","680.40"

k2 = 0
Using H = 1.0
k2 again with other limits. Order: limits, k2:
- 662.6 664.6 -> -2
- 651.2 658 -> 2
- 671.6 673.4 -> -6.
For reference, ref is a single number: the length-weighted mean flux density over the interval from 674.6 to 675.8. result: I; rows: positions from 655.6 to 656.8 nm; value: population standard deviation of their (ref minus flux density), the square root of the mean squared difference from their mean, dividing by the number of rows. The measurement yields 0.5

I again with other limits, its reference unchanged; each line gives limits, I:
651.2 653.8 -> 0.9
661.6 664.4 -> 0.6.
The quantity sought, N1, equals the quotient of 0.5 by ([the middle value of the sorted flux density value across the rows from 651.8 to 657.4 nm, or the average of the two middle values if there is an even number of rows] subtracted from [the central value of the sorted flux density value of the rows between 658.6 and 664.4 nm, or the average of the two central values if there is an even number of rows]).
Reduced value 5.0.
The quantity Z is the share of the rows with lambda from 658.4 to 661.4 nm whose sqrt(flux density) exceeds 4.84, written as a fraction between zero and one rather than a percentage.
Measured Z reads 0.90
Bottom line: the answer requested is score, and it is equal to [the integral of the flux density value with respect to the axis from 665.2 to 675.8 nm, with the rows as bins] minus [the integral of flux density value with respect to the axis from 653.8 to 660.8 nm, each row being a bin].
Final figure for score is 81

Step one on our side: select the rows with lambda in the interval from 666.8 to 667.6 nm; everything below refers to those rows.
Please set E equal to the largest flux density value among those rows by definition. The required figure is 24.9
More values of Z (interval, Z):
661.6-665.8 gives 0.71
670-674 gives 0.23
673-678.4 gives 0.39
